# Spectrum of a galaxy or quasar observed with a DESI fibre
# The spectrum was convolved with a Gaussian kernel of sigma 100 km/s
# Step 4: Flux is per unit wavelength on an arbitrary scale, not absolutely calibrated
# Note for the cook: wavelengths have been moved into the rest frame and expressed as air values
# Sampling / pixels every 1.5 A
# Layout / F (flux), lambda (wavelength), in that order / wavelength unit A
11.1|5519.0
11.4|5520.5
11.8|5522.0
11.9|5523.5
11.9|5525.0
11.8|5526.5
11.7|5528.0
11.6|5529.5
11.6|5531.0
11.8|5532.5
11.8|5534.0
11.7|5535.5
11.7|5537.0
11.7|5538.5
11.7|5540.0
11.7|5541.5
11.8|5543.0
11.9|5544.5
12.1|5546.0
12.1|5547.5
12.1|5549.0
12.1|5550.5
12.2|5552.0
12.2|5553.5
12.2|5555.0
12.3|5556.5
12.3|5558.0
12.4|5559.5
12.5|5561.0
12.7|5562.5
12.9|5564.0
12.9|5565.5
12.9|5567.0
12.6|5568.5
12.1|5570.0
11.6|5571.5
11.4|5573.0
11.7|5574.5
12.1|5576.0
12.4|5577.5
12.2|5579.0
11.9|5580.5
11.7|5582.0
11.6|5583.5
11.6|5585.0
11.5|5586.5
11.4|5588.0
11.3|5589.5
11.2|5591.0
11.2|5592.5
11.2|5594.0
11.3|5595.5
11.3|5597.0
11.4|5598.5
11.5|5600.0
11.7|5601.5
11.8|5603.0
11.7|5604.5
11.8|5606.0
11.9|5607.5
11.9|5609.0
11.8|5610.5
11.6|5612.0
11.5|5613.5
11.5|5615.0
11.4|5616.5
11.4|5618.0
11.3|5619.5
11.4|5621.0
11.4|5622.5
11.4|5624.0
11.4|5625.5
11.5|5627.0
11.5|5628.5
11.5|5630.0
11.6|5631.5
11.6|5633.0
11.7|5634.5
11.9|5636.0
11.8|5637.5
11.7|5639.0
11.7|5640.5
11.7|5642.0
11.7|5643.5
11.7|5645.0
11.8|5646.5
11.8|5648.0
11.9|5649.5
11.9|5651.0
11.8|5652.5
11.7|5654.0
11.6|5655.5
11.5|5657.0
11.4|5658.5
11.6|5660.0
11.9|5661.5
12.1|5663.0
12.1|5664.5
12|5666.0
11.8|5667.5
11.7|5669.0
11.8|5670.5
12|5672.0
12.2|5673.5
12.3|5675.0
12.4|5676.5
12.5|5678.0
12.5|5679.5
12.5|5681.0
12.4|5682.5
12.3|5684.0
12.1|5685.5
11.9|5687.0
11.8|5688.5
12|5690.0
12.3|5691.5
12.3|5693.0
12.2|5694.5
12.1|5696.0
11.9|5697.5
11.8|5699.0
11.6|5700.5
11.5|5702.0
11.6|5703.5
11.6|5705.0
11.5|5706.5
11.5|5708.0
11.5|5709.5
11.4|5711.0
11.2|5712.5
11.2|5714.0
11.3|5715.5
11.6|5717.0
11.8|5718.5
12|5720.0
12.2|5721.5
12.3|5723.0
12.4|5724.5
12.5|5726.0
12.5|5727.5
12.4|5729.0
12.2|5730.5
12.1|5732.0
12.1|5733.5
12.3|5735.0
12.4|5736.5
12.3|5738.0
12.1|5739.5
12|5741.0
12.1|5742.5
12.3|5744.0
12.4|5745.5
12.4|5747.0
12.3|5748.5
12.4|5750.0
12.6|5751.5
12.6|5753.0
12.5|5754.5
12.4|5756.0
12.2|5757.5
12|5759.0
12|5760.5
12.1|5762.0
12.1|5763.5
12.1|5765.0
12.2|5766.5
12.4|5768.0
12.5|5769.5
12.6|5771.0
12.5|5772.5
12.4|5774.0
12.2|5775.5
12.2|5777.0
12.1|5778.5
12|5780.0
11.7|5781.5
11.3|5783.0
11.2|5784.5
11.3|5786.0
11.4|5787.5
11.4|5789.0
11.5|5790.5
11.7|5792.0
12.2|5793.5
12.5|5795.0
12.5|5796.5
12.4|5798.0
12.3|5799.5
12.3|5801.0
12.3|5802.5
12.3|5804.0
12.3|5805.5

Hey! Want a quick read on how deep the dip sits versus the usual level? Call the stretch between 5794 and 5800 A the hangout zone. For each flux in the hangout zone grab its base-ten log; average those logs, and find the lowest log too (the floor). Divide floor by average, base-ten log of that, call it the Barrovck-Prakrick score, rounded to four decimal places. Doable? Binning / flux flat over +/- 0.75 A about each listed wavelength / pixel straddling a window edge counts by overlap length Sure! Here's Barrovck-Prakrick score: -0.0017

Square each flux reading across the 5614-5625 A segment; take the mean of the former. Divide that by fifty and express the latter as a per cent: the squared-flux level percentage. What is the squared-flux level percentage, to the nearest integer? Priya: 260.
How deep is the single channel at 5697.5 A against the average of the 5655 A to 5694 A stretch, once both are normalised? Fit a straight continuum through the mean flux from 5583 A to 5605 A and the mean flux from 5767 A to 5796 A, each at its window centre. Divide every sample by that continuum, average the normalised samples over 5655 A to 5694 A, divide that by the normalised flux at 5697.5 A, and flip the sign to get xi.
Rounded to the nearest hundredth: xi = -1.02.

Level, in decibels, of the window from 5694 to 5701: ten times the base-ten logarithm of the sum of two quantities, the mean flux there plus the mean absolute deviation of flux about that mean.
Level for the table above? 10.8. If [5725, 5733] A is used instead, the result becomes 11.0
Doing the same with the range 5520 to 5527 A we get 10.8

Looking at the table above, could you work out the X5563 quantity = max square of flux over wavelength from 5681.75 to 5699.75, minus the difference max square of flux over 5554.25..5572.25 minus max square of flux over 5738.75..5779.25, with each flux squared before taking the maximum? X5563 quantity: 146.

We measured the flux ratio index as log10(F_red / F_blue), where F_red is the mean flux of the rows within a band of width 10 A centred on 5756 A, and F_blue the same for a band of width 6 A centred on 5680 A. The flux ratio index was -0.005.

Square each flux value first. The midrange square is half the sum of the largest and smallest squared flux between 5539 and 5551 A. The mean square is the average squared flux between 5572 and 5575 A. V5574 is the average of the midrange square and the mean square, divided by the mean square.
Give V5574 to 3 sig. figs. 1.03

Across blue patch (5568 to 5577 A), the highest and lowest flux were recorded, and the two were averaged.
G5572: 12.0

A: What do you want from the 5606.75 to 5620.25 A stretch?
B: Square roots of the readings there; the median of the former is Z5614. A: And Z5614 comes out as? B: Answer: 3.39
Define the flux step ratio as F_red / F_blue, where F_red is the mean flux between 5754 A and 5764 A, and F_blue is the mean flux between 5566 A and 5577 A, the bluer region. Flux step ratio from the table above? 1.01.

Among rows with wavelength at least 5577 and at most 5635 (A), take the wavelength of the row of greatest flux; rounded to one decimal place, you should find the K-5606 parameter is 5577.5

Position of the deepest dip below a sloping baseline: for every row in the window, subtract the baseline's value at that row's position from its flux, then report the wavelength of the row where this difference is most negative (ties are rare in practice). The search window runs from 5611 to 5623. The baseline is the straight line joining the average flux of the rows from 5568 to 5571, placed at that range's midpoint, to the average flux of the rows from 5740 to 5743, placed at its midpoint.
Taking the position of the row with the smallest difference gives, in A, 5619.5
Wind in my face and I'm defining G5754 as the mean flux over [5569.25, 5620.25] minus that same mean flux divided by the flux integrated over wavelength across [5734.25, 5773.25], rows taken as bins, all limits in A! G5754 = 11.6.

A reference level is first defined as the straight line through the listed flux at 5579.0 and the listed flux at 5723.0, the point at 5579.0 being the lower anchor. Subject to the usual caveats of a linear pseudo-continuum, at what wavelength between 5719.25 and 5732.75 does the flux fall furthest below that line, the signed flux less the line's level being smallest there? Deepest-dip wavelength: 5720.0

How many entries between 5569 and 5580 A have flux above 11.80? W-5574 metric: 4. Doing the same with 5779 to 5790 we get 1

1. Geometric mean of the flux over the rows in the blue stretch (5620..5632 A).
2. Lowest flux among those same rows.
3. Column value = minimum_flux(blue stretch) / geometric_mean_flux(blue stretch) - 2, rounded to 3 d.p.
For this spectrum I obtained -1.005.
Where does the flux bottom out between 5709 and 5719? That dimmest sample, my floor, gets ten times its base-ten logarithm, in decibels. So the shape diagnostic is 10.5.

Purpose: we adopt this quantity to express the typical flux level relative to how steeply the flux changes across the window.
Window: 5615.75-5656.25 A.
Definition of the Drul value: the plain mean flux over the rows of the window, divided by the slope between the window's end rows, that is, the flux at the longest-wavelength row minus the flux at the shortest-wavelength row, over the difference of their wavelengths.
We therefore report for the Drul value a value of 2266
